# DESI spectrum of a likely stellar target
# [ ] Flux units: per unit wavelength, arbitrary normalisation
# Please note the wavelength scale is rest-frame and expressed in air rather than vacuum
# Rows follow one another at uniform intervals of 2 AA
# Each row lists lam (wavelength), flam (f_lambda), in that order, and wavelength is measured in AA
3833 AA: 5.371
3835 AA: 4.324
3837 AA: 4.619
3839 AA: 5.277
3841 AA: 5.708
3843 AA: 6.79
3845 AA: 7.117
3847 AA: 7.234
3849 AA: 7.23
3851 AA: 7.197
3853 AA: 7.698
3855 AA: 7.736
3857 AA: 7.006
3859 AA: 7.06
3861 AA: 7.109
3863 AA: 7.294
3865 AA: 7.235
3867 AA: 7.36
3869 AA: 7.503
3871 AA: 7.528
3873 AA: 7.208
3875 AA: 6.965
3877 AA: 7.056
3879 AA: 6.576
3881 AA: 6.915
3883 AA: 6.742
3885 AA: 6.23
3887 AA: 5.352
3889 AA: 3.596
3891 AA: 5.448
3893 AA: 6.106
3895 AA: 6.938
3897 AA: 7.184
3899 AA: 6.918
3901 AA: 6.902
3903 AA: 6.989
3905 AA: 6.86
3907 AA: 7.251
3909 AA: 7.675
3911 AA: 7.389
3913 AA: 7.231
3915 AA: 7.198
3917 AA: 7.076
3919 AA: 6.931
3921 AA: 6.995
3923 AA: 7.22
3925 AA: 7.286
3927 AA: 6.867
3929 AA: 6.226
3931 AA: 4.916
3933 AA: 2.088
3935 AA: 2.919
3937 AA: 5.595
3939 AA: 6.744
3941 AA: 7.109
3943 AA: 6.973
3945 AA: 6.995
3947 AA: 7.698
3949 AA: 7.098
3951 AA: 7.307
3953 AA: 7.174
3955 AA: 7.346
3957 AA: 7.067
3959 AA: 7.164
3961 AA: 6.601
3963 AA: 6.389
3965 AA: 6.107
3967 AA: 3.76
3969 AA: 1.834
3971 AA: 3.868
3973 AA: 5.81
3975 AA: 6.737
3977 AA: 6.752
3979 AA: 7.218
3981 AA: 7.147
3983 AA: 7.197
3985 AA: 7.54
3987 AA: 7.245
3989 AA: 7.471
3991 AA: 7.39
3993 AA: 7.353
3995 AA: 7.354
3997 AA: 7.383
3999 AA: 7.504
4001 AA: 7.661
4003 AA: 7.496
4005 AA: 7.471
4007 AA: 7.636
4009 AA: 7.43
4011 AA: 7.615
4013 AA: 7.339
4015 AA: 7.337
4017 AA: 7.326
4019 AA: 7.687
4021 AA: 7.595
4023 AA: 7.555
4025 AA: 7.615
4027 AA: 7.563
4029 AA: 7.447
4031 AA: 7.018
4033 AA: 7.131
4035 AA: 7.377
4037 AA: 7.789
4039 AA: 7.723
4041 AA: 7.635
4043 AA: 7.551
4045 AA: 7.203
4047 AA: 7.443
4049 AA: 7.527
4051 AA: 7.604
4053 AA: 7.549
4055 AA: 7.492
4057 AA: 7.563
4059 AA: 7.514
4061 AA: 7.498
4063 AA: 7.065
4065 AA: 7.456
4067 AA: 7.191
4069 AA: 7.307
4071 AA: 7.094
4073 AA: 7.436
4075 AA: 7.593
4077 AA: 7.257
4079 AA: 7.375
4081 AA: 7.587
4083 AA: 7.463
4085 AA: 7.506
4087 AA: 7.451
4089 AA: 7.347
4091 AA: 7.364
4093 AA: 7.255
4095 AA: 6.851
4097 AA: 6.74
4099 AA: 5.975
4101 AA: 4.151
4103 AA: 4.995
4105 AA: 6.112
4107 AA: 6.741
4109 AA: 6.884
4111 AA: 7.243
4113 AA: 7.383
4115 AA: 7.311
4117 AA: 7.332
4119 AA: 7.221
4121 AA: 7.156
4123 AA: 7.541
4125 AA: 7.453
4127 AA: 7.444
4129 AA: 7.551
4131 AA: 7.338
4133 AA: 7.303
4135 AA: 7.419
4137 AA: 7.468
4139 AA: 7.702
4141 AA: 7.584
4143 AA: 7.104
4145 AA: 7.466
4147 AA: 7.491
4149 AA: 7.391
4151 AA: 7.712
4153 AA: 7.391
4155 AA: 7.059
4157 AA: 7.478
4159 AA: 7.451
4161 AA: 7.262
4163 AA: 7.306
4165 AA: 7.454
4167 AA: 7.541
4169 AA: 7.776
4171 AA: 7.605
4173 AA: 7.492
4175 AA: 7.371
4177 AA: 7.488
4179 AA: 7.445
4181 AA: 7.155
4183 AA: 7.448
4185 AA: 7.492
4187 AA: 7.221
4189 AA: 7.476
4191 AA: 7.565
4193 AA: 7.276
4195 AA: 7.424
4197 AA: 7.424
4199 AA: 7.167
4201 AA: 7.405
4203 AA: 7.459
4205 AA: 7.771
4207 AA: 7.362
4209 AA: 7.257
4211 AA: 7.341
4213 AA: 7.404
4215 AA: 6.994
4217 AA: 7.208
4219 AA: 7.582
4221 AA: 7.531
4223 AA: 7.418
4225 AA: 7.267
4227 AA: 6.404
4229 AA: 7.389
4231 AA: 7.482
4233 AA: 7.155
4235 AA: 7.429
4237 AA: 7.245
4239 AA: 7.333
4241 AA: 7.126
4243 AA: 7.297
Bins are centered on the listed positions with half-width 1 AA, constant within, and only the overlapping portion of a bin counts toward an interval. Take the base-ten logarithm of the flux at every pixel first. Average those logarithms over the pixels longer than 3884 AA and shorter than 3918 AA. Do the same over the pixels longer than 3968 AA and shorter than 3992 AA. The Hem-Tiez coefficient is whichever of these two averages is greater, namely 0.814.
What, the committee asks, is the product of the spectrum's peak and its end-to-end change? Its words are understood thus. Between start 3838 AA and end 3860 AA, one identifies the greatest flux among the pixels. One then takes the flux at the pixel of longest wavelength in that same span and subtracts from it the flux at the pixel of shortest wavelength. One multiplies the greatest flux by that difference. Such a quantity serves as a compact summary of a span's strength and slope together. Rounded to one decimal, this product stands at 13.8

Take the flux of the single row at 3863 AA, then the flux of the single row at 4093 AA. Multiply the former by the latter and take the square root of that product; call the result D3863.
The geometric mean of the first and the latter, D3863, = 7.27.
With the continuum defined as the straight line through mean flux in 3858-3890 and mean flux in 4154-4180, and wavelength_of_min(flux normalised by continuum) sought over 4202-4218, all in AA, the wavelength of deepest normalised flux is 4215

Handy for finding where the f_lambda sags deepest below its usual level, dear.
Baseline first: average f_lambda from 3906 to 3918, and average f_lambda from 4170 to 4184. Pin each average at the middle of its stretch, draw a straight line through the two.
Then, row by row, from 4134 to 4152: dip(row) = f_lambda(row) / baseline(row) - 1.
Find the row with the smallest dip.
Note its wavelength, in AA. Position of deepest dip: 4143 AA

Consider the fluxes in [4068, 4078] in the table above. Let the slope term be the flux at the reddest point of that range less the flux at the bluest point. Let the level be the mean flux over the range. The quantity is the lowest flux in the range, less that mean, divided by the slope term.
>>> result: 4.9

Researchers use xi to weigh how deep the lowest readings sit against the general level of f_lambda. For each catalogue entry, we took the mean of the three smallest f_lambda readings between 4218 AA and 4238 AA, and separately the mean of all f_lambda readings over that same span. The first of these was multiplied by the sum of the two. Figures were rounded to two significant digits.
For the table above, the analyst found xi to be 99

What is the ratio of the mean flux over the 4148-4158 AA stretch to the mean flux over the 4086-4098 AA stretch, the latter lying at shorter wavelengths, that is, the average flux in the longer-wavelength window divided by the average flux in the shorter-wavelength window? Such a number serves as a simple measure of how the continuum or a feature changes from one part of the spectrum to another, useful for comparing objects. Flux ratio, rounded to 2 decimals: 1.03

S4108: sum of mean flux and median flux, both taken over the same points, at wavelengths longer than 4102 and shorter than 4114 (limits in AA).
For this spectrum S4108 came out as 13.4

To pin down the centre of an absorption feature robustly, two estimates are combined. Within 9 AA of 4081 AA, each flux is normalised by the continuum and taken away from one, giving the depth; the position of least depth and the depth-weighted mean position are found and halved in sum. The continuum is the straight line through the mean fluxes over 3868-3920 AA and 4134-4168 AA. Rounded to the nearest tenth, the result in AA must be 4077.7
